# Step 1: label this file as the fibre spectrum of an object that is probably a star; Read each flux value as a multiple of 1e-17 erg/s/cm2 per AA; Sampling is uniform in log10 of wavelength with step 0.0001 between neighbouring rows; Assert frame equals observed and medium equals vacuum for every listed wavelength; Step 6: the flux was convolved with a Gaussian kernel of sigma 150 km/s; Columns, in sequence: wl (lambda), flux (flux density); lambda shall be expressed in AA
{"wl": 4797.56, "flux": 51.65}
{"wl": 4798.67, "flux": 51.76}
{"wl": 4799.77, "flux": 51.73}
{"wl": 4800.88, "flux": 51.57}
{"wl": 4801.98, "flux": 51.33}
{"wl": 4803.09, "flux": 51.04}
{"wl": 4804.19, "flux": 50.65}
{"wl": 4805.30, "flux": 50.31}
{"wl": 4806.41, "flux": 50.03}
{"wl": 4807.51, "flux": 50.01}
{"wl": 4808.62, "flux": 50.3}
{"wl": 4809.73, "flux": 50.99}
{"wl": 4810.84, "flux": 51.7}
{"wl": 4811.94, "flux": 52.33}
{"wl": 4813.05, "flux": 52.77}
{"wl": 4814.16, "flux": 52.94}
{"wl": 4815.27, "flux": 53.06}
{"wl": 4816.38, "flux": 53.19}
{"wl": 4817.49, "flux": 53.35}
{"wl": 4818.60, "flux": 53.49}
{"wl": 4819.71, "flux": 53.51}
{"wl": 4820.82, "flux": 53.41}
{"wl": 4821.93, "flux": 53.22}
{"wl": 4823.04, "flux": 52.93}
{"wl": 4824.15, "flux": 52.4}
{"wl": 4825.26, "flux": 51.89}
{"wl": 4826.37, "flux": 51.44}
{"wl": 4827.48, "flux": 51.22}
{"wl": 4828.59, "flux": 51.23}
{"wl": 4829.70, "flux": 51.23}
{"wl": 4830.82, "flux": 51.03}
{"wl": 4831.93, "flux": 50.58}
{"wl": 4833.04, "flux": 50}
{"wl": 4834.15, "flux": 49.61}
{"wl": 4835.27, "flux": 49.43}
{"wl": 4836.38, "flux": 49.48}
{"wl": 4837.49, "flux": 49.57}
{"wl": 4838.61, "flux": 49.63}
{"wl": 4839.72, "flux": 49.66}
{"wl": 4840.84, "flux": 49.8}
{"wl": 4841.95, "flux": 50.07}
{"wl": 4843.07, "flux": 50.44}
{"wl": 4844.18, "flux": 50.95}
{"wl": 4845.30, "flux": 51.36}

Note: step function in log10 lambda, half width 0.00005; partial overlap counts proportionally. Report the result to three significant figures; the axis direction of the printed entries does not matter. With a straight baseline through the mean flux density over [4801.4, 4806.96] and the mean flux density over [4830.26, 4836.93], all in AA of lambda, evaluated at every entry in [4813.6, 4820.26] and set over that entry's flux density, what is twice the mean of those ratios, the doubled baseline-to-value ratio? 1.89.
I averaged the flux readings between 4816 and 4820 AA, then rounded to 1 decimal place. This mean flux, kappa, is 53.4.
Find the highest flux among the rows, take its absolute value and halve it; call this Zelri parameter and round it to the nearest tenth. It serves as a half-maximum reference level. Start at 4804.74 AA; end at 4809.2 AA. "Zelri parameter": 25.2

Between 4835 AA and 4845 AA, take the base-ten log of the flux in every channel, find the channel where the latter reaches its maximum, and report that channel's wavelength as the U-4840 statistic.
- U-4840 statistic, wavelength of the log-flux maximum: 4844.18 AA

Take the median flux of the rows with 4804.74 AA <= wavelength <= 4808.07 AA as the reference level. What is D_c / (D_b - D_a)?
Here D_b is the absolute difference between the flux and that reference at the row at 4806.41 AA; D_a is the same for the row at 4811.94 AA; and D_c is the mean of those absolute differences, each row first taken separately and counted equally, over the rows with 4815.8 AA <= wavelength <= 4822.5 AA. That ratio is -1.4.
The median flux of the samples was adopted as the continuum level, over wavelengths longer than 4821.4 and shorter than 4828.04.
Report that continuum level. 52.1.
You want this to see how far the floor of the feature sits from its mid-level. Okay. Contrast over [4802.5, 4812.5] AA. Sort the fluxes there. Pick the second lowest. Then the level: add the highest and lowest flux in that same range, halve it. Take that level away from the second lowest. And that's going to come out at -1.14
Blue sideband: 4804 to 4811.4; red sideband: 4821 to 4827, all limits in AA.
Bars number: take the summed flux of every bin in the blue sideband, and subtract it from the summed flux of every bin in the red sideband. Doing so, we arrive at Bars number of -92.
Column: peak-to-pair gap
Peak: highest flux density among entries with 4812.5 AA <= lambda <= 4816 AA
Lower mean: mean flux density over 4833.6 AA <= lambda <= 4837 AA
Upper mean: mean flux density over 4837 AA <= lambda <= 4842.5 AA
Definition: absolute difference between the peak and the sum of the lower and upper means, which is 46.2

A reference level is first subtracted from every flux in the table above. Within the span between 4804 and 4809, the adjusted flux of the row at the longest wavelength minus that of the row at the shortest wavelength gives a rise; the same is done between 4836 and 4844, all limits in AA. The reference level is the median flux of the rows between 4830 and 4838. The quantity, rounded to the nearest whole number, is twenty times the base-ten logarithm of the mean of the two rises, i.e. -10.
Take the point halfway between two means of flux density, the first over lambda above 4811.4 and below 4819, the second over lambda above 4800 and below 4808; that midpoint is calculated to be 51.9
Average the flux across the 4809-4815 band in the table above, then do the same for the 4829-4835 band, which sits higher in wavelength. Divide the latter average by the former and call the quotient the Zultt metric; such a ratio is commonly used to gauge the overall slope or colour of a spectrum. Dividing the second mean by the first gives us 0.97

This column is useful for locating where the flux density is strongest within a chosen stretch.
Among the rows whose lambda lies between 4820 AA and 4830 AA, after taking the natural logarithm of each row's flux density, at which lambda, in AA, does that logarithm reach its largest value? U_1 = 4820.82 AA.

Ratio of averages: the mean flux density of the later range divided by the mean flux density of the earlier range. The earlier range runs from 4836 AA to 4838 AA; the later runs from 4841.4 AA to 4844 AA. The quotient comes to 1.01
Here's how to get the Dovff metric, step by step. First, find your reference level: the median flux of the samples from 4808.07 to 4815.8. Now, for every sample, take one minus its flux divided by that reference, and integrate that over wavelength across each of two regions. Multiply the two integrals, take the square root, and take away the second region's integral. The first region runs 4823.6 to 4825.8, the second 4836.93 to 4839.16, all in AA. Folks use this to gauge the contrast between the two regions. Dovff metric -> -0.09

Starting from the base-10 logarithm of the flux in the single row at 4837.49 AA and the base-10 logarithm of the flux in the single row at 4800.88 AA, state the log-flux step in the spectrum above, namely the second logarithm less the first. 0.017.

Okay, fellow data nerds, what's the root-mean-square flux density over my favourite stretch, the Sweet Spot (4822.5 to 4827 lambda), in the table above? 52.2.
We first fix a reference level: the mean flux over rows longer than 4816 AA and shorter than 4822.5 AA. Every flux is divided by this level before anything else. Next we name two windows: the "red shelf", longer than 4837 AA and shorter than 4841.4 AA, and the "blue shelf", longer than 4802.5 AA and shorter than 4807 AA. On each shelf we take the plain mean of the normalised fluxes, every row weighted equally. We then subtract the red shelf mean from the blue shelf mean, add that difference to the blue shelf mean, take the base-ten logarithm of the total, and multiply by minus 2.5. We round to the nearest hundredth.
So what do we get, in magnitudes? 0.04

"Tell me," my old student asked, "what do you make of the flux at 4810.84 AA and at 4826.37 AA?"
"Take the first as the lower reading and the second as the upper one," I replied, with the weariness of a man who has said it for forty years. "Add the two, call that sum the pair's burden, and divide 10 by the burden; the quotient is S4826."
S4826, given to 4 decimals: 0.0970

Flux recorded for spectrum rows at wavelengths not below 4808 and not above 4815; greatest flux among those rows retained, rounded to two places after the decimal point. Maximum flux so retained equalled 52.94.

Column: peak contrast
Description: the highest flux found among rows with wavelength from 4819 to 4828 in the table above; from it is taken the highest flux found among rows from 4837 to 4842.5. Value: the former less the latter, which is 3.4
